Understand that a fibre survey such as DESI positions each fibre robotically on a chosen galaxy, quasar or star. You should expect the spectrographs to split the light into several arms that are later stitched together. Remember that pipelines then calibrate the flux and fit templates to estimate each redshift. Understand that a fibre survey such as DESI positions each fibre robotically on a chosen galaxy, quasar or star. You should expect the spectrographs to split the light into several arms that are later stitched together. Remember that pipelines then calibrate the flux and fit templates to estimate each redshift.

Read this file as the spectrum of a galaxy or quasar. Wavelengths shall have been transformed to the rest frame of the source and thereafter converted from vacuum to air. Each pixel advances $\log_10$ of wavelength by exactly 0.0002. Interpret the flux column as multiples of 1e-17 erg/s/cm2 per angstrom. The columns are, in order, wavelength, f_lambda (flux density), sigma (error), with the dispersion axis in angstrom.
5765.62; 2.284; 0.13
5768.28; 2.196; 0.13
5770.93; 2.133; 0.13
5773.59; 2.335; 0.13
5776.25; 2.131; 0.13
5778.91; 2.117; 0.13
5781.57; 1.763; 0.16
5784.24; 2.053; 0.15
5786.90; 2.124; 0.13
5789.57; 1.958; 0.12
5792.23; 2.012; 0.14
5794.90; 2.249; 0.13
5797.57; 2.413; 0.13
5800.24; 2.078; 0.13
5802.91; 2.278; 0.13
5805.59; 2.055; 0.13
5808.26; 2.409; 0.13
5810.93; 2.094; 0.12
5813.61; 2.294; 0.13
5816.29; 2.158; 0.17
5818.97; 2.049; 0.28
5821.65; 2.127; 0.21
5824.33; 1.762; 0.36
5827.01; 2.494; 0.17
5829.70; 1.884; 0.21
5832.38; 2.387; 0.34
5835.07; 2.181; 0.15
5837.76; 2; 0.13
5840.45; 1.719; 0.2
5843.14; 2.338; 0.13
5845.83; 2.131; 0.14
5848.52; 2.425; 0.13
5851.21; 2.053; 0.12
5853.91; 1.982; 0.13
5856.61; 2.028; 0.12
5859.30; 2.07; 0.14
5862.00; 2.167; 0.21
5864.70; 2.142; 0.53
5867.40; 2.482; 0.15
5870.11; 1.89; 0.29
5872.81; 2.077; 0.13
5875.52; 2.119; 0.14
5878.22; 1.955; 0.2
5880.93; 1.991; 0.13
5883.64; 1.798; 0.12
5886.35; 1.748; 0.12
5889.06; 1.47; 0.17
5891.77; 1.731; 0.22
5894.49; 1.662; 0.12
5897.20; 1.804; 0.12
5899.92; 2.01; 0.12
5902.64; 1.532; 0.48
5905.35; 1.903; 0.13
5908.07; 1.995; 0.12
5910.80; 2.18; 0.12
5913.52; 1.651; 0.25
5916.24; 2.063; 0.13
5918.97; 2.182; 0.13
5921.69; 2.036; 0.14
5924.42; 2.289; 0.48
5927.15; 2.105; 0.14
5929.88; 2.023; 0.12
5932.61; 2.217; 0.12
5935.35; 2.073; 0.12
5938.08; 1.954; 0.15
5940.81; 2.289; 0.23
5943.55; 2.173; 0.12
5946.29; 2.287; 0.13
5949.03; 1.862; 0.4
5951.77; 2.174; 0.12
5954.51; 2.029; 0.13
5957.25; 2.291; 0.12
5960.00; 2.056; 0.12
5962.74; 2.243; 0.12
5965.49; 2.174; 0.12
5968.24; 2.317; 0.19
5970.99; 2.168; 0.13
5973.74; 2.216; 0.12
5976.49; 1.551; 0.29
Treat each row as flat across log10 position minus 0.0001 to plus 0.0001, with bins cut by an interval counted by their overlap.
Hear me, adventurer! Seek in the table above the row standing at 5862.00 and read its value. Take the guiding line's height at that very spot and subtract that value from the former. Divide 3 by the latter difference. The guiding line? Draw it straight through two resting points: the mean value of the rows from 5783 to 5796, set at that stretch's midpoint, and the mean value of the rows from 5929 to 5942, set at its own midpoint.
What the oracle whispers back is -42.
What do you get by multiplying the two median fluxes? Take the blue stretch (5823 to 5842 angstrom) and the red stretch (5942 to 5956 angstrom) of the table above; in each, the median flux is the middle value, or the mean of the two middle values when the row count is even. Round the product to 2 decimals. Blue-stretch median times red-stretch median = 4.35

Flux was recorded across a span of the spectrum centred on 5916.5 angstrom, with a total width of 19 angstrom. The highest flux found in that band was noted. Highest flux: 2.289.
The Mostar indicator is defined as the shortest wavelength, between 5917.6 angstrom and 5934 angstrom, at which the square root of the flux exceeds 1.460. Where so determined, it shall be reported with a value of 5918.97 angstrom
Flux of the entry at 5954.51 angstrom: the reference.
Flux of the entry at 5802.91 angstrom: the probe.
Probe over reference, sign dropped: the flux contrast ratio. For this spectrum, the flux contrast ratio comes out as 1.12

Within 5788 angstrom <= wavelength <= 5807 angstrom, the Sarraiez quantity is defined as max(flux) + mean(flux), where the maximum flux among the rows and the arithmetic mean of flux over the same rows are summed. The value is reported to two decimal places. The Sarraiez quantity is 4.56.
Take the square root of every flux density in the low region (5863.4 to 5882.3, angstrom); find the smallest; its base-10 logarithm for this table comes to 0.138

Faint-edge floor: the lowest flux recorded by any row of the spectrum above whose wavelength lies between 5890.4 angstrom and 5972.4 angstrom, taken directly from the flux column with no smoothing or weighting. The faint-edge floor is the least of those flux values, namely 1.532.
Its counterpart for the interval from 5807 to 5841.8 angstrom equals 1.719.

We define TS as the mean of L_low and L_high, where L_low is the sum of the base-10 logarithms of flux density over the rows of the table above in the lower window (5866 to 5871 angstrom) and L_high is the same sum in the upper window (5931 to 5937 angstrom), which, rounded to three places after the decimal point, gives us 0.667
